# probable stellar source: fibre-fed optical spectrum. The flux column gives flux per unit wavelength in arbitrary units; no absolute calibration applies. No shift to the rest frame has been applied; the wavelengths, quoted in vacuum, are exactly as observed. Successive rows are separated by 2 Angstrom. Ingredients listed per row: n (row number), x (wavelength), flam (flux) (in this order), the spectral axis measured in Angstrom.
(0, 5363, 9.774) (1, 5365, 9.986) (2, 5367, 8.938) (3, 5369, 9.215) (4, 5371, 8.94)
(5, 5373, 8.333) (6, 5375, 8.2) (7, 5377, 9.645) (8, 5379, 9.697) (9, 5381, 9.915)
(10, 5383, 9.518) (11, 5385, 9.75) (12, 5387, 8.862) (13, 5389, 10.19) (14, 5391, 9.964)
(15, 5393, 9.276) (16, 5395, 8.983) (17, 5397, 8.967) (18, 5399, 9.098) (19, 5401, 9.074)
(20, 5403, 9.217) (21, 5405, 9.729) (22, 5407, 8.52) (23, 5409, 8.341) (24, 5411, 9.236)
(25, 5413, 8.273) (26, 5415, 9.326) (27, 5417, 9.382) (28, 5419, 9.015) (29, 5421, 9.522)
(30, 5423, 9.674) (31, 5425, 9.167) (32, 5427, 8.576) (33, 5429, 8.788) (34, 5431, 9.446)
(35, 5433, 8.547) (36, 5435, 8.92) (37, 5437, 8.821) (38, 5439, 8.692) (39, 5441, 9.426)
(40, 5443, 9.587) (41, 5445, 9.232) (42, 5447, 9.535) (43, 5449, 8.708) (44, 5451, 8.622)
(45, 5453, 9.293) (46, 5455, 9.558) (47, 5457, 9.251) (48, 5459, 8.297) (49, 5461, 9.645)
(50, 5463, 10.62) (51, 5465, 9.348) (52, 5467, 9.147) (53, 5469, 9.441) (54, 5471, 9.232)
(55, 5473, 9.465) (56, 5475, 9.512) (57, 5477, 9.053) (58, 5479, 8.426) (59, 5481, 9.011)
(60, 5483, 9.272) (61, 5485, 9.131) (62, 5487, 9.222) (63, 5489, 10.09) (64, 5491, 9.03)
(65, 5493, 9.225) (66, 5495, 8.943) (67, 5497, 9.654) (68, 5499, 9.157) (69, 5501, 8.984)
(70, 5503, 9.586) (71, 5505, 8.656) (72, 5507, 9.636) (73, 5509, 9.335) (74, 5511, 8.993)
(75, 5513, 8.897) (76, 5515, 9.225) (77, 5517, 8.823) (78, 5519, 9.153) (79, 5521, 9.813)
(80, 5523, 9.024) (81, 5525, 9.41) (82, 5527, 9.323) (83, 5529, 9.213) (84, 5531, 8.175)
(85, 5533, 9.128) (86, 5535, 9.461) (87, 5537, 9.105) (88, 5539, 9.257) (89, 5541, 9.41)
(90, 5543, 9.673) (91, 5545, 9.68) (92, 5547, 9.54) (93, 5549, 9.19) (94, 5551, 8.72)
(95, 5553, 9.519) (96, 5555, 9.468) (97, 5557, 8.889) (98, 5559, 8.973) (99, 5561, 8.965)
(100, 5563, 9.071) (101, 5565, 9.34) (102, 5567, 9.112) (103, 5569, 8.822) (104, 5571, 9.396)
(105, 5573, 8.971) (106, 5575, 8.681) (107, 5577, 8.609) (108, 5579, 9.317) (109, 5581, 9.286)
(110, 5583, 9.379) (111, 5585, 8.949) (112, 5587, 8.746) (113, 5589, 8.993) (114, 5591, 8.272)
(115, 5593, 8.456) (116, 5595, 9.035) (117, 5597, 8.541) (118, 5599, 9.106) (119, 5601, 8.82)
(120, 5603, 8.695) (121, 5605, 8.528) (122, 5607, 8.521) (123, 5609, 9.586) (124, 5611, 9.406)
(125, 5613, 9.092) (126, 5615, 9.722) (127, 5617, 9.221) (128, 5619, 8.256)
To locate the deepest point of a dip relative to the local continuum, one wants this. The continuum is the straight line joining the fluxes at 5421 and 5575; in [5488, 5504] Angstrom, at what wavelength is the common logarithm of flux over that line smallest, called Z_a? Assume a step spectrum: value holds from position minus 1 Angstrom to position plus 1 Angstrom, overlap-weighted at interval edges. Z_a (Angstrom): 5495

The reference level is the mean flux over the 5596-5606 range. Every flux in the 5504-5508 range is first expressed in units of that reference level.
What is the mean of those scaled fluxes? 1.05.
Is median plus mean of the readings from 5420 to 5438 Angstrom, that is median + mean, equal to 18.0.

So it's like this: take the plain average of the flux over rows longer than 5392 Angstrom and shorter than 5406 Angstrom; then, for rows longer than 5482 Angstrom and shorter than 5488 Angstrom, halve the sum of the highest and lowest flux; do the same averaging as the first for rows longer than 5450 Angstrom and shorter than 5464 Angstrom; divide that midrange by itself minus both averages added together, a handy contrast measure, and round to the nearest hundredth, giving -0.99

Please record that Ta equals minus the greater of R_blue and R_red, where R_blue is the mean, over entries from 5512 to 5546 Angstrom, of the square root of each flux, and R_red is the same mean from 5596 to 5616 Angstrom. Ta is -3.04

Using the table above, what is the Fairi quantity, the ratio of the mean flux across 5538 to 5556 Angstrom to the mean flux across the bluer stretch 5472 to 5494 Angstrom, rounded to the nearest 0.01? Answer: 1.02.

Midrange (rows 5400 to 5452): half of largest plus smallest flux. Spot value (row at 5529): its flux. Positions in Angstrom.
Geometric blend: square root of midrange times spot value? 9.11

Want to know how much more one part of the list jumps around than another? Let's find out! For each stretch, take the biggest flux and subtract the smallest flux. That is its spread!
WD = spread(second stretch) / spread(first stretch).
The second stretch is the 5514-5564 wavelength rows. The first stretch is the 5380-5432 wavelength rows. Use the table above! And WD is 0.85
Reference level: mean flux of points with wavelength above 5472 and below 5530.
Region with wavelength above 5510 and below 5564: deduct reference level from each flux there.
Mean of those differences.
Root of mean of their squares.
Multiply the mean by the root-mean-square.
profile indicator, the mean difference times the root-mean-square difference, -0.01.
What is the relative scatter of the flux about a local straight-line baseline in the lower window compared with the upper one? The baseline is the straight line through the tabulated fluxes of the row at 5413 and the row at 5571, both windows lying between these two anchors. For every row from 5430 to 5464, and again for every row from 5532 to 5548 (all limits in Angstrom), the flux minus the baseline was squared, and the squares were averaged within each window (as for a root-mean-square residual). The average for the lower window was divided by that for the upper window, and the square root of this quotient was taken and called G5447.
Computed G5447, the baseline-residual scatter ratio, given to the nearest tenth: 2.9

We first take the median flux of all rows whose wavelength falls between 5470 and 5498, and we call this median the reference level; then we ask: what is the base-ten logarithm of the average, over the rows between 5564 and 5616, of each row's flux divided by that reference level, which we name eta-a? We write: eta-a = -0.012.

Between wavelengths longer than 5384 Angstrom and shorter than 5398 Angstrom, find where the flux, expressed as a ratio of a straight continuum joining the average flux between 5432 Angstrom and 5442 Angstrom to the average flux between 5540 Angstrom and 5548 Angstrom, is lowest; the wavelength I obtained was 5387 Angstrom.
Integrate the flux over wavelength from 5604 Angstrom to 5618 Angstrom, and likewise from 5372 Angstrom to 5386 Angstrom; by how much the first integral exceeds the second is -2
